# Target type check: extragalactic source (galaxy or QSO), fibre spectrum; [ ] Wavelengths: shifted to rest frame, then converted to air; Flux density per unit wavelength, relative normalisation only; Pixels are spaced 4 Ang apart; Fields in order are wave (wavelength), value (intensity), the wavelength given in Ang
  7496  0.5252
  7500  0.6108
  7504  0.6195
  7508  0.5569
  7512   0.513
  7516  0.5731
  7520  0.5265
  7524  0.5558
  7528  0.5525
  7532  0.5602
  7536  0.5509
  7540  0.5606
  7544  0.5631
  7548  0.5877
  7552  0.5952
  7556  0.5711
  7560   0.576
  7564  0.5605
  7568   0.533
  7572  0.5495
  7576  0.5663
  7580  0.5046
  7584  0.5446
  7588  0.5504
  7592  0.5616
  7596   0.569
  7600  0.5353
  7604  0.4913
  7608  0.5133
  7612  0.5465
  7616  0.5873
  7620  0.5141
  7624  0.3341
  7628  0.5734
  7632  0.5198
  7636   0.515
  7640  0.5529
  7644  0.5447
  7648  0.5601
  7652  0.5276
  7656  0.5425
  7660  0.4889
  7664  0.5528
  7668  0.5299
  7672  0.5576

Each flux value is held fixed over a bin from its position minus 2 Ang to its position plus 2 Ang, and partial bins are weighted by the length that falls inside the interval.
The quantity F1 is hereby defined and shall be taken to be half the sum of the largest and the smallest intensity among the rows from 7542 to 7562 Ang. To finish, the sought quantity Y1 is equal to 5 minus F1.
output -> 4.42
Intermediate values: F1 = 0.579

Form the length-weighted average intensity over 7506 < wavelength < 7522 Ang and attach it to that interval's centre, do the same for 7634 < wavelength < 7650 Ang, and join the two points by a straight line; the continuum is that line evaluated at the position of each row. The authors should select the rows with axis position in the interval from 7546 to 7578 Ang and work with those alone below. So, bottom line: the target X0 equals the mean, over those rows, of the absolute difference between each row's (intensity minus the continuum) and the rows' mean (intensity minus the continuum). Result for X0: 0.015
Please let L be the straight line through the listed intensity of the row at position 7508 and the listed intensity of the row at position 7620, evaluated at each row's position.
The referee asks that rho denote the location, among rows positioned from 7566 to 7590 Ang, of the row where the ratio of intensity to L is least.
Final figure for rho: 7580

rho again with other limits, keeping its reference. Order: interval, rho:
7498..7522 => 7512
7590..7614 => 7604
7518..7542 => 7520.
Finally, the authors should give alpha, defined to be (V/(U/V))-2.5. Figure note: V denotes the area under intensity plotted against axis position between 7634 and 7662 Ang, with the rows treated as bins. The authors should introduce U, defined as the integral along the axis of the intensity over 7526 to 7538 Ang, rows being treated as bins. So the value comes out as 31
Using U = 6.7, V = 15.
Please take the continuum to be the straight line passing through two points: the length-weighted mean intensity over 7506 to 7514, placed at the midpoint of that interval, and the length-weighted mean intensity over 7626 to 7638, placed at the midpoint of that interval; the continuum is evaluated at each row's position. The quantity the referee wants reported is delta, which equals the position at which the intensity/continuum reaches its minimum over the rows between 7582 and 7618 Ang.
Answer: 7604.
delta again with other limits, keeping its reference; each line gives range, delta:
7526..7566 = 7536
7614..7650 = 7624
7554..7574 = 7568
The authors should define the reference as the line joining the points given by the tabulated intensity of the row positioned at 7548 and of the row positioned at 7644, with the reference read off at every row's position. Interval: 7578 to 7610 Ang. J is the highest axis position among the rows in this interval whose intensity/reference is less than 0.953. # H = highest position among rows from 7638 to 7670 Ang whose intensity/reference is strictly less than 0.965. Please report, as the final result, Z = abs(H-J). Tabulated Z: 52 Ang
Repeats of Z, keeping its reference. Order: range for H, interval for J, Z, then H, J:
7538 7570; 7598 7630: 56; 7568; 7624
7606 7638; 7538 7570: 68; 7636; 7568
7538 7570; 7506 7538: 32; 7568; 7536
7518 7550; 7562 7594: 40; 7544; 7584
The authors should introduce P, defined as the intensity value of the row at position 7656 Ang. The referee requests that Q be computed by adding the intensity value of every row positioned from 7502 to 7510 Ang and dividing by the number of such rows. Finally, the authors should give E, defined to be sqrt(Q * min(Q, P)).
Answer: 0.565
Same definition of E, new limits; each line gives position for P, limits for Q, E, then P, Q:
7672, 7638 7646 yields 0.549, 0.5576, 0.549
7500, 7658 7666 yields 0.521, 0.6108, 0.521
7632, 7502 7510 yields 0.553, 0.5198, 0.588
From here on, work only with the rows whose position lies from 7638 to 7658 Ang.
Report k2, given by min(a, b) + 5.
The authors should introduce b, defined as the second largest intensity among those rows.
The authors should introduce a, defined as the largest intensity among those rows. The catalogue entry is 5.55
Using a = 0.5601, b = 0.5529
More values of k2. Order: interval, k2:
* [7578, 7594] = 5.55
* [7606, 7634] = 5.57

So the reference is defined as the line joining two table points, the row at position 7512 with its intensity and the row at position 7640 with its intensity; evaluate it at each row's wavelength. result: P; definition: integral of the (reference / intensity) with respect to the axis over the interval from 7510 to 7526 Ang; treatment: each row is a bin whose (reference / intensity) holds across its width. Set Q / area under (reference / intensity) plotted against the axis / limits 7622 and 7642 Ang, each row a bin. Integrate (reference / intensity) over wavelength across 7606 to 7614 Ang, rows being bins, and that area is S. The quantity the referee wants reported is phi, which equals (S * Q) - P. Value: 173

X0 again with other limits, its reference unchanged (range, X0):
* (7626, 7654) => 0.018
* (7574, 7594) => 0.017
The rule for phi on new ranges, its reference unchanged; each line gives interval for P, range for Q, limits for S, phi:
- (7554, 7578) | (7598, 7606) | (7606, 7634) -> 238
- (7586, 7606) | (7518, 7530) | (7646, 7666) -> 218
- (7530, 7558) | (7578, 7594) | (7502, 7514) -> 149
